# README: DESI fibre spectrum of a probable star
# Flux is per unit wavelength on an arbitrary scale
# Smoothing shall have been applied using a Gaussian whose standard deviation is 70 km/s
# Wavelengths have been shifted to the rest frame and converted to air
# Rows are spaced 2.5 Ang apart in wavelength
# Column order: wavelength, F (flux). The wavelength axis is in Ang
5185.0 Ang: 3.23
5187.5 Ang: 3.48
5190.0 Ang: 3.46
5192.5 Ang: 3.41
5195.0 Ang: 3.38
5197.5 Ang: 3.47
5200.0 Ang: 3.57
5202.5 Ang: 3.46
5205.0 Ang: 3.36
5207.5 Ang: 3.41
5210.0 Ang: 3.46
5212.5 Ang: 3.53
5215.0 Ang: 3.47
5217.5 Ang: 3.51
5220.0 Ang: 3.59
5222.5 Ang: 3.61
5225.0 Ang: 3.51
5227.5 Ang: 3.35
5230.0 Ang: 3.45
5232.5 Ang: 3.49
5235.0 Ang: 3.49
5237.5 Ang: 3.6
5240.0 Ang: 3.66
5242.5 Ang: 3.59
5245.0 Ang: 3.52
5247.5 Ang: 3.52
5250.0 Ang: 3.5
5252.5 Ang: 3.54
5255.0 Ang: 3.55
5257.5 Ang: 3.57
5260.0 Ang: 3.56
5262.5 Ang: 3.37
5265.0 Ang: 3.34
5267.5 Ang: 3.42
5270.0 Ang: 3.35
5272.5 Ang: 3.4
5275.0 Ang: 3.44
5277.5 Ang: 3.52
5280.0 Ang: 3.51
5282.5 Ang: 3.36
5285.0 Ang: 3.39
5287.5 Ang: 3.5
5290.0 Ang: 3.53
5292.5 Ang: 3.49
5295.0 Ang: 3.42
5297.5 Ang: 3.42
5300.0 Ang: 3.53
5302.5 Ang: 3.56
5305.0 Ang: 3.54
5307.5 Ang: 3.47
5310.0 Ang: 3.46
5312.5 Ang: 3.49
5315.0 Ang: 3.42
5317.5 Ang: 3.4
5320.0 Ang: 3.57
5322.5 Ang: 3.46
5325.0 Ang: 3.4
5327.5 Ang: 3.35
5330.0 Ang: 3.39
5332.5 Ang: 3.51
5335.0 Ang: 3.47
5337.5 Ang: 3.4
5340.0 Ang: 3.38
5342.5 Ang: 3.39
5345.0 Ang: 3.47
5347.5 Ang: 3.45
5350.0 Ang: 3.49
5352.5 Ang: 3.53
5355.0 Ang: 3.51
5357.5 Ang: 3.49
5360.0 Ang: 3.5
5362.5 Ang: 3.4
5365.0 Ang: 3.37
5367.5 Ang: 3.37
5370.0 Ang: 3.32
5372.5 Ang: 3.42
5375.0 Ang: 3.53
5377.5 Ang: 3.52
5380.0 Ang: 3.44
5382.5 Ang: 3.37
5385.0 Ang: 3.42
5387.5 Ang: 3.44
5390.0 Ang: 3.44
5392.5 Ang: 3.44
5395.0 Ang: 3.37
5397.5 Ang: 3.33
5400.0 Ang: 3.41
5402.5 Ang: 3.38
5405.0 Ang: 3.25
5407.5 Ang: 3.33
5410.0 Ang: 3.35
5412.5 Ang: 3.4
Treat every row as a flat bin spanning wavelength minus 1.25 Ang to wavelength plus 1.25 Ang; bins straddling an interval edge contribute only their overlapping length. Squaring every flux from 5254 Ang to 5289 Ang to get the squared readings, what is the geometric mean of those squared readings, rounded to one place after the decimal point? 11.9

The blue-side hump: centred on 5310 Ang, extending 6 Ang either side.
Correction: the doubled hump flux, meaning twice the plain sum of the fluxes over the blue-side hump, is 35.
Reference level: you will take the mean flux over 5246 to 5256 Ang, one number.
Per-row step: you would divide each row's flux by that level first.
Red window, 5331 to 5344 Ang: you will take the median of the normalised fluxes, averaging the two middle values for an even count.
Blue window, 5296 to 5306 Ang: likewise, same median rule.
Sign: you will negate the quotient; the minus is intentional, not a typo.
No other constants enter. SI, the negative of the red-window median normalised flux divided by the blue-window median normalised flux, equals -0.962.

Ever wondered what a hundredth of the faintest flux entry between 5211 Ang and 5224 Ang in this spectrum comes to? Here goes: 0.0347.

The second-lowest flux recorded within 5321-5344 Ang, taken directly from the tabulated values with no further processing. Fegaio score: 3.38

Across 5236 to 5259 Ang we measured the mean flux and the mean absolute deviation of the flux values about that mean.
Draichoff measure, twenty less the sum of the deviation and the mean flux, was 16.4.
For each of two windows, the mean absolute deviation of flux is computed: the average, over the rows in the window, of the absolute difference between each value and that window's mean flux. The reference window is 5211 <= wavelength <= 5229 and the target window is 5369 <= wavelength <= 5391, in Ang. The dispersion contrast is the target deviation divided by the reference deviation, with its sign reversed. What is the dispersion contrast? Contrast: -0.79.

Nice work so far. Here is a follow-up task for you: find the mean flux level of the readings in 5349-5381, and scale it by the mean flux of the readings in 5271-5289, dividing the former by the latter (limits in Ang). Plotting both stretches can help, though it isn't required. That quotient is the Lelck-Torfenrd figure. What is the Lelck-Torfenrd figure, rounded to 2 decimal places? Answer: 1.00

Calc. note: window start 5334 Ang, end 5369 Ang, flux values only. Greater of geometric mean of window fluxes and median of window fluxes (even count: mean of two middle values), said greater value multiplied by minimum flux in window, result 11.7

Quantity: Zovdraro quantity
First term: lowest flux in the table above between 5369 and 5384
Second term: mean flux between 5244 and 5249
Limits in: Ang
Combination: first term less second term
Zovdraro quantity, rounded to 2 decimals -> -0.20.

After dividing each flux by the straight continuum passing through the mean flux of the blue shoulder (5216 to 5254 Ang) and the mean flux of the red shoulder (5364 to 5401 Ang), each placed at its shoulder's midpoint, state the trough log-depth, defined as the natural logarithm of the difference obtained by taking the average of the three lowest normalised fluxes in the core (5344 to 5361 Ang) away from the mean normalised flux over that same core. -4.9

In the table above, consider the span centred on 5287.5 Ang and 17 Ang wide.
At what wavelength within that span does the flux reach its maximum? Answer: 5290.0 Ang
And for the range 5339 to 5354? 5352.5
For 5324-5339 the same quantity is 5332.5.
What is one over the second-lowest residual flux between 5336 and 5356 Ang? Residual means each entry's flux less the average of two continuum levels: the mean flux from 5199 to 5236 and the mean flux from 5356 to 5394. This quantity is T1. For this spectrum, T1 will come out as -15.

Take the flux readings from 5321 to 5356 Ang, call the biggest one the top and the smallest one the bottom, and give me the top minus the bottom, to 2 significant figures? 0.18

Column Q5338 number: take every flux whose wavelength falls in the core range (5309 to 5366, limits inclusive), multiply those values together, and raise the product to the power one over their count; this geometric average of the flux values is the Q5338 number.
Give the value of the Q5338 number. 3.45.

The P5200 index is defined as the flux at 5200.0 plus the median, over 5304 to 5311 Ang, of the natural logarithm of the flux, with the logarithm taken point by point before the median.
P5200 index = 4.81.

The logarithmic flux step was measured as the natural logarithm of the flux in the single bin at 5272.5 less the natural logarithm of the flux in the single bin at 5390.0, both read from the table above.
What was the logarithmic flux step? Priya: -0.012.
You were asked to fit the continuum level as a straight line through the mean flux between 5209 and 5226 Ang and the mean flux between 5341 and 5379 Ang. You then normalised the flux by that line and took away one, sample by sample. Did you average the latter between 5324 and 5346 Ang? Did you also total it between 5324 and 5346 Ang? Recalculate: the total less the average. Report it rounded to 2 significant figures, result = -0.11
